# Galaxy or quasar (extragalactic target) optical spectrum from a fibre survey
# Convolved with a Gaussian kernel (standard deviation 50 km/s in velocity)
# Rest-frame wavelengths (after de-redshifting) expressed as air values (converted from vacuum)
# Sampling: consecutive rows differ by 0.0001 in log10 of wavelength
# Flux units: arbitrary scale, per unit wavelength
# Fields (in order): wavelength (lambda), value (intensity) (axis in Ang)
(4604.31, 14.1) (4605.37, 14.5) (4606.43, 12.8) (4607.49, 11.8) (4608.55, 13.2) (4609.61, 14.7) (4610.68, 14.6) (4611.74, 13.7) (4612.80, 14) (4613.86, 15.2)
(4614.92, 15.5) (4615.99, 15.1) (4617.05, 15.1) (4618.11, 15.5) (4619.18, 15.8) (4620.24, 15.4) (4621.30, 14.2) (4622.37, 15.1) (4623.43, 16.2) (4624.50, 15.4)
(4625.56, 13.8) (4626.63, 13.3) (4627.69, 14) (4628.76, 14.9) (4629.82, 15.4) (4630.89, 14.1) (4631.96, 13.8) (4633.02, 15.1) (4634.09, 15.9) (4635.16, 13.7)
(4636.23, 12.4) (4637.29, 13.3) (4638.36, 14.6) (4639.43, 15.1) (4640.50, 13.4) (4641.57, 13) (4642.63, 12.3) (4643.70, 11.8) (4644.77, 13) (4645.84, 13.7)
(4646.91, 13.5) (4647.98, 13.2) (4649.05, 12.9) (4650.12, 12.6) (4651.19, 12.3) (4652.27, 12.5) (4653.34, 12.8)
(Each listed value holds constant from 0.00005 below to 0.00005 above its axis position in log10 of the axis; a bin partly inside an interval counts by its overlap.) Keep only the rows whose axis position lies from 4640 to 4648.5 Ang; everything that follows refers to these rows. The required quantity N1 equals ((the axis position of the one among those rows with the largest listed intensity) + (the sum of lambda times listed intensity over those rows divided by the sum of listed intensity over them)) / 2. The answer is 4645.1 Ang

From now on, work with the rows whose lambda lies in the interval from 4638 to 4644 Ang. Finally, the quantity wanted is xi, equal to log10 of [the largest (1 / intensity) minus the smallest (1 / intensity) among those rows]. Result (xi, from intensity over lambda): -1.73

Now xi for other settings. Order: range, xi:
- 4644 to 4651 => -2.20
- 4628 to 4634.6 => -2.02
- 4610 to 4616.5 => -2.07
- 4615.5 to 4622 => -2.15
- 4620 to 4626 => -1.97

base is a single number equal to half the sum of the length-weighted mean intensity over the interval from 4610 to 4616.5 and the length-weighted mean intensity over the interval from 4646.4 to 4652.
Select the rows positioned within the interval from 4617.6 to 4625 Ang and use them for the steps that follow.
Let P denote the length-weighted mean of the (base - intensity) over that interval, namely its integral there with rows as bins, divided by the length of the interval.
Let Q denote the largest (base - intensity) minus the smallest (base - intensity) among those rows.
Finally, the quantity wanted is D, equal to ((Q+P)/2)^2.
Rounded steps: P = -1.6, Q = 2.00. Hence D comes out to 0.04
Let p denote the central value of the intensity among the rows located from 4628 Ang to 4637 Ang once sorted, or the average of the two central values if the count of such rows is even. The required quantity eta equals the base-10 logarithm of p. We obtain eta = 1.16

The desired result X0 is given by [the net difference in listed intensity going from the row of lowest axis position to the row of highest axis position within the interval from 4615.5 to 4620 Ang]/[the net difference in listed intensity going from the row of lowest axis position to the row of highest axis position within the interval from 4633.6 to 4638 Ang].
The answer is -0.3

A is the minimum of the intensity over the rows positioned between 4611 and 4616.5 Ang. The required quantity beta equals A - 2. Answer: 11.7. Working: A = 13.7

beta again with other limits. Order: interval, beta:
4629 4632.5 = 11.8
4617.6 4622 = 12.2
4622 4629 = 11.3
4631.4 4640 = 10.4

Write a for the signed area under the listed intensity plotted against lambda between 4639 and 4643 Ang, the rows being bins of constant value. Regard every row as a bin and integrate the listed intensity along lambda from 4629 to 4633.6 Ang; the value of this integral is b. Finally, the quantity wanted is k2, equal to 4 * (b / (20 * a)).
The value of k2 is 0.250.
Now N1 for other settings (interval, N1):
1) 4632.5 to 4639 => 4634.9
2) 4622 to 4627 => 4623.9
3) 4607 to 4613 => 4609.9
